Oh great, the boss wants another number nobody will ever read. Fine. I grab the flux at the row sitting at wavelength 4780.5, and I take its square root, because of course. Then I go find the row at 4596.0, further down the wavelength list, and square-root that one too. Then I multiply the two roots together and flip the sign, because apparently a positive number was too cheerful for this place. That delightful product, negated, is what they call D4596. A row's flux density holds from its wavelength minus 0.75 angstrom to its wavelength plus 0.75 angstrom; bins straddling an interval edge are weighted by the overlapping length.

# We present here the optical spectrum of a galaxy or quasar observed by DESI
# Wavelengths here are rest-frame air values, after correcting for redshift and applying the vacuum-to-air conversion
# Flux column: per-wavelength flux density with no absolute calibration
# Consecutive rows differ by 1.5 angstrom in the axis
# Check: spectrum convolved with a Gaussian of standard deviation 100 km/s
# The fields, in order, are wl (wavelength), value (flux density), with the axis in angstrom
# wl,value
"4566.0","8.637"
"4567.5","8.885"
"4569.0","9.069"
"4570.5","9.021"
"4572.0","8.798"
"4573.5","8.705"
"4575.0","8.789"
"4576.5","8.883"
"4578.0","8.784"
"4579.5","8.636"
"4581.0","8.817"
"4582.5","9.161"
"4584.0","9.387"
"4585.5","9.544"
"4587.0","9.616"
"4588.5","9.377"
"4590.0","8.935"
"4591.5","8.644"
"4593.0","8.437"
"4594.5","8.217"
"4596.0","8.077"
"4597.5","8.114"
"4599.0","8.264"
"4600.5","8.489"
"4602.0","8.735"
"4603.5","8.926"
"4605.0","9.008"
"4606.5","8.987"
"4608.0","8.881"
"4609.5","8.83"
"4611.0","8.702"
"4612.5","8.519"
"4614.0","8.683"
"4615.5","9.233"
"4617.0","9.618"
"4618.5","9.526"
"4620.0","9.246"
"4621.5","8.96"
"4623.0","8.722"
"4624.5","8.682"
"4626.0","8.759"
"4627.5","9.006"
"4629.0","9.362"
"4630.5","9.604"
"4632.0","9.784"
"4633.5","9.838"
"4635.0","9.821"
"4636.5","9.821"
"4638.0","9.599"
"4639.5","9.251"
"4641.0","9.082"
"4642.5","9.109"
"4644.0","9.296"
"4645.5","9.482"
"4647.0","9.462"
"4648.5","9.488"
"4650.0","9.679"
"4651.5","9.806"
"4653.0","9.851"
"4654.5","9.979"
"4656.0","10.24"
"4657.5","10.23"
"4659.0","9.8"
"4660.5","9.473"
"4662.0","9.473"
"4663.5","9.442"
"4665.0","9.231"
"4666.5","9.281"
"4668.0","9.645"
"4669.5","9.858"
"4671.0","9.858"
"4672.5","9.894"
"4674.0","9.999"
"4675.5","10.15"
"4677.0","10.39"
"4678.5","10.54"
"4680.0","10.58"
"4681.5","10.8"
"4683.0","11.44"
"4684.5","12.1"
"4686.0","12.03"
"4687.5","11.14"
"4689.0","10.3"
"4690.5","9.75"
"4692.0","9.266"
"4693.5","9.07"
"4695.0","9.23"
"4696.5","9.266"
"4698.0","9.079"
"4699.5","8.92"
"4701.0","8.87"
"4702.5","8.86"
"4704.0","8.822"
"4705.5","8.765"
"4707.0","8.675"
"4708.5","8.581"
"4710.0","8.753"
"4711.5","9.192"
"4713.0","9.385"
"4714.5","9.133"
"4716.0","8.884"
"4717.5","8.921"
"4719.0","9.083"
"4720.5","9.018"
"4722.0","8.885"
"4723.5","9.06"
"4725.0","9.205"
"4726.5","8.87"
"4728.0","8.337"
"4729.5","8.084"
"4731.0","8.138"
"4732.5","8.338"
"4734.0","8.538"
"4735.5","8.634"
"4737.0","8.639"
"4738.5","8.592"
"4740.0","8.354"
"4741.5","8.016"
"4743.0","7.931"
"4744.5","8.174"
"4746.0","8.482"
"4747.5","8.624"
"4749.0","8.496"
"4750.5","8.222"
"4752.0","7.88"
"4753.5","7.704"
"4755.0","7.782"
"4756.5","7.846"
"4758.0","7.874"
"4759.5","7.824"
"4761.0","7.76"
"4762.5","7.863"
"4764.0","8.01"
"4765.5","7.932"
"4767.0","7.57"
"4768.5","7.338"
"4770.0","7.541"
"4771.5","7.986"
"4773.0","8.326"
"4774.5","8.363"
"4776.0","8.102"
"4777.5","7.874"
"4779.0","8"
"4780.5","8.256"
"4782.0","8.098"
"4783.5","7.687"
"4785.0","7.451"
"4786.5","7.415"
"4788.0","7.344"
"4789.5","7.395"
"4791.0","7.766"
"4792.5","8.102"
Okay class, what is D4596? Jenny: -8.2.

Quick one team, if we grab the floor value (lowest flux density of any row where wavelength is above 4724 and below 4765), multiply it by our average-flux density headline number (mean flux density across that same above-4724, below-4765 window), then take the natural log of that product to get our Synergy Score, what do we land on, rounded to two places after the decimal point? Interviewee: 4.15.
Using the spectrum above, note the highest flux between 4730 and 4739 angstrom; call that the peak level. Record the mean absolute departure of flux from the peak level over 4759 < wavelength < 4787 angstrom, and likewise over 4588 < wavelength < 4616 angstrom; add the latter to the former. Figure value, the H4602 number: 1.1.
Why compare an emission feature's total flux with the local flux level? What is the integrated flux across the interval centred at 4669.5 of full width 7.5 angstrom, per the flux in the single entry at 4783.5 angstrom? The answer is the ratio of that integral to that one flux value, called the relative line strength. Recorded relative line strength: 9.5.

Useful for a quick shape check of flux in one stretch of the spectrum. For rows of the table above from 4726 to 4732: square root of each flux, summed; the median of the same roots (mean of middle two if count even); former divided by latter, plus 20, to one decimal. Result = 24.0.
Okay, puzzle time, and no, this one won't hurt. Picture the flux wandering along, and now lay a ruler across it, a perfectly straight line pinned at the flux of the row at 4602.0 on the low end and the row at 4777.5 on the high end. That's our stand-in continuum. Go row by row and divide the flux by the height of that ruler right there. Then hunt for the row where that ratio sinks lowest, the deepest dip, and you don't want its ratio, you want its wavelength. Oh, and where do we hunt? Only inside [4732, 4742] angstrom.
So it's 4741.5 angstrom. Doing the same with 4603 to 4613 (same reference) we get 4612.5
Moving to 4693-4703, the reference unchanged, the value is 4702.5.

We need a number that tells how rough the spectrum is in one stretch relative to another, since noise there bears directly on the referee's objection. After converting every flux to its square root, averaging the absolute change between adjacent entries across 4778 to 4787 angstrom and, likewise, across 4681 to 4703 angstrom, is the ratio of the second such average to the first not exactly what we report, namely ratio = 1.4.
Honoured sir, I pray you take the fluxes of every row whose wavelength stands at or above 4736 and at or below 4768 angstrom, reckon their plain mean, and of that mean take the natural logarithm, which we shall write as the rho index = 2.09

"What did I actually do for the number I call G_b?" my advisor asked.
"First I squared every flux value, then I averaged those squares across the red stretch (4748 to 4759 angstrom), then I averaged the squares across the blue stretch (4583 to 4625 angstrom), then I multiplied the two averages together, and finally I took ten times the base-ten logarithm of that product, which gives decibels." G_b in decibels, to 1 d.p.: 37.0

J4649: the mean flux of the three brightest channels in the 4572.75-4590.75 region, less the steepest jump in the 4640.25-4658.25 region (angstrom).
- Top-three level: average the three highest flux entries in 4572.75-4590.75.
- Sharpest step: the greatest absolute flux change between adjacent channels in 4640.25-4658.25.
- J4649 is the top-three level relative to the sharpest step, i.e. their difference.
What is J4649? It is 9.3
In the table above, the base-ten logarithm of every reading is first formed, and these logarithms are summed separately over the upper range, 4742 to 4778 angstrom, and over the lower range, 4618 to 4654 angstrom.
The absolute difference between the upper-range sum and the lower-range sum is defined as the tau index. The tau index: 1.7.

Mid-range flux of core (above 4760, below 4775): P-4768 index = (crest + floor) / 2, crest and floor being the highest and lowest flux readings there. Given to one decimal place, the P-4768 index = 7.9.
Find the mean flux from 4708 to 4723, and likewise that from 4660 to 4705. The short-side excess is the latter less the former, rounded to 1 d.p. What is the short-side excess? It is 0.9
